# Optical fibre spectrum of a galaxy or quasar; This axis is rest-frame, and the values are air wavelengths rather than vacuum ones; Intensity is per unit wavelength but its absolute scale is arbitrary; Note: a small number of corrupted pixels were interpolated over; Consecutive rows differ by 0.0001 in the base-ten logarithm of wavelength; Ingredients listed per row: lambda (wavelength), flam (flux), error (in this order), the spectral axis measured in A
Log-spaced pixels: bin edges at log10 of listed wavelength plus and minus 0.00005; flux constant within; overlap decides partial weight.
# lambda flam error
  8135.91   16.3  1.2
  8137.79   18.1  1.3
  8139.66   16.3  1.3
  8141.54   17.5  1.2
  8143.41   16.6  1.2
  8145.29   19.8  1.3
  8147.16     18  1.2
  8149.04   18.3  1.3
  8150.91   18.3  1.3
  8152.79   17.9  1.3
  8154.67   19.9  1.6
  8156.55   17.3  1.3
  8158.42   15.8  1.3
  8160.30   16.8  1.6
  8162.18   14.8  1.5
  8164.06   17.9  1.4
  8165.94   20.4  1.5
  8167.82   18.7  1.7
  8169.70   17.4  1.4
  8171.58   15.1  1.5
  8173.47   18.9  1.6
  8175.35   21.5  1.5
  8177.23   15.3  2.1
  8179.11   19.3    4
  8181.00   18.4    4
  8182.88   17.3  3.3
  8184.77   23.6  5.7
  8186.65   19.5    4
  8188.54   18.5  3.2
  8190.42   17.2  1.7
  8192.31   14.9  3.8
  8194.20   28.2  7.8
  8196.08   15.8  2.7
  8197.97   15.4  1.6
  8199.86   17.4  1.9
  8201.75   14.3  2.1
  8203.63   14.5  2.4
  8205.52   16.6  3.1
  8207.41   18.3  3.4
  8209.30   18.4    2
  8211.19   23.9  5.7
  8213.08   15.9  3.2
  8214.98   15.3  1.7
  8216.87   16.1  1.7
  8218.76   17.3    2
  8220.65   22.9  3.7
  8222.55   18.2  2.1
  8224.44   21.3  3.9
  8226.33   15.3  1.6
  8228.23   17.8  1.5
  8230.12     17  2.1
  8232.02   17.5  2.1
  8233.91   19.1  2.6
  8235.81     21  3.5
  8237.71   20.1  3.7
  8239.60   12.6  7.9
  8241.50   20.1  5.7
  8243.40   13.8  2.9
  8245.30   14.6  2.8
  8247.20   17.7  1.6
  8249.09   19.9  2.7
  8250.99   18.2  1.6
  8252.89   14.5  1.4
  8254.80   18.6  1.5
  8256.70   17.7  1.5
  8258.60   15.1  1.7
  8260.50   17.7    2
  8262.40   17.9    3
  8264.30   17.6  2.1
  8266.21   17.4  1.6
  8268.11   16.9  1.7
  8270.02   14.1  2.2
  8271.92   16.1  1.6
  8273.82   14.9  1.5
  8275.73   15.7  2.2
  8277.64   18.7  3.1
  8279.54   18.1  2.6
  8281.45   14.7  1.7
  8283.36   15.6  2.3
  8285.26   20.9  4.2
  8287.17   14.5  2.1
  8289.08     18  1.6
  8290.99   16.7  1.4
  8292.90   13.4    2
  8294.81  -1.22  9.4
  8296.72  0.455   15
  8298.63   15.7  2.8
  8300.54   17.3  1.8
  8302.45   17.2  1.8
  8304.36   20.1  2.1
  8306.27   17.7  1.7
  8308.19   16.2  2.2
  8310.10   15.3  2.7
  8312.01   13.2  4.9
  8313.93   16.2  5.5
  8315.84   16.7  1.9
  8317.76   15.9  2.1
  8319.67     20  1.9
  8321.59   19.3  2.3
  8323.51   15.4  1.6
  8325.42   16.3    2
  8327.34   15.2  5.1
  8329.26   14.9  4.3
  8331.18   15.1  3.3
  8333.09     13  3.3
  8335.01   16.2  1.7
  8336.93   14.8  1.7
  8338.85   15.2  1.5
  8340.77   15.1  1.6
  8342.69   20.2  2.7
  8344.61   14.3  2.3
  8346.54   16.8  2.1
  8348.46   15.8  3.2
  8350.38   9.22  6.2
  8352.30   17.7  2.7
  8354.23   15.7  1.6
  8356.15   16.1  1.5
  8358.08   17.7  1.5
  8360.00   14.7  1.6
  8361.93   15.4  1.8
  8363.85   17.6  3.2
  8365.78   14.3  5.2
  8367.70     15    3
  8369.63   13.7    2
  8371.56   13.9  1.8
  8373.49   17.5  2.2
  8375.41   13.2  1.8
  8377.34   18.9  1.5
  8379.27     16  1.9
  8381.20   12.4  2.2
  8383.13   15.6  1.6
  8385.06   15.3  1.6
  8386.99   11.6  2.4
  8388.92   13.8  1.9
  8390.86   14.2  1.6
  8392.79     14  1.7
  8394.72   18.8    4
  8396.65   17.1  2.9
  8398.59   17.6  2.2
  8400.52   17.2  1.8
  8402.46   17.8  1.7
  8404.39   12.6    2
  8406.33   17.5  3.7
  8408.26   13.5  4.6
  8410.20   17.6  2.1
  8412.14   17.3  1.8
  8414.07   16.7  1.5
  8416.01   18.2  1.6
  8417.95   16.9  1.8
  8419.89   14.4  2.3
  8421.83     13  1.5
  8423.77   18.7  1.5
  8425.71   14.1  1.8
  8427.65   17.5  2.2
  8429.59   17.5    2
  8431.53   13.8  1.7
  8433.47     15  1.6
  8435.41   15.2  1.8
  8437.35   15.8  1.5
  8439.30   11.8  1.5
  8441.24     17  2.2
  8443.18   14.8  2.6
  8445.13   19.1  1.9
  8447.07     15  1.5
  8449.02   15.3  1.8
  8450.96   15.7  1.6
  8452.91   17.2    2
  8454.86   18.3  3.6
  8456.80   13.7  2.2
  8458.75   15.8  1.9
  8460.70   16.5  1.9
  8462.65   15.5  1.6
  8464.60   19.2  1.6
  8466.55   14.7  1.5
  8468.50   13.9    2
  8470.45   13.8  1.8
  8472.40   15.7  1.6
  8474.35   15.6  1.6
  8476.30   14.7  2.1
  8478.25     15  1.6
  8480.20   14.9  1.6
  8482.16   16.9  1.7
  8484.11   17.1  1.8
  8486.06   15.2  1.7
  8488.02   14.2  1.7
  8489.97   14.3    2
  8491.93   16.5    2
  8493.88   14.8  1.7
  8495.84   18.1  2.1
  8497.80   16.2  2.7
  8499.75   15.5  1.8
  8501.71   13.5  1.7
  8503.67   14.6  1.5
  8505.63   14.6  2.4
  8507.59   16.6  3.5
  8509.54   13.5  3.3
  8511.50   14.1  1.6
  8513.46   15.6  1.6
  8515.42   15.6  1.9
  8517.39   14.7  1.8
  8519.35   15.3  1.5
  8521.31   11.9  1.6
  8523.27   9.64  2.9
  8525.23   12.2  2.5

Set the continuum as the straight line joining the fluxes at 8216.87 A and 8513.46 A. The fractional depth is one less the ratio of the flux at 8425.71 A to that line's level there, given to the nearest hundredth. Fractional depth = 0.10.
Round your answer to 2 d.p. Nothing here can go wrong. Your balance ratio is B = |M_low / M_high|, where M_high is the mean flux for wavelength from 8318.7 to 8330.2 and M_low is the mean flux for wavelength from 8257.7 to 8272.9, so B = 0.99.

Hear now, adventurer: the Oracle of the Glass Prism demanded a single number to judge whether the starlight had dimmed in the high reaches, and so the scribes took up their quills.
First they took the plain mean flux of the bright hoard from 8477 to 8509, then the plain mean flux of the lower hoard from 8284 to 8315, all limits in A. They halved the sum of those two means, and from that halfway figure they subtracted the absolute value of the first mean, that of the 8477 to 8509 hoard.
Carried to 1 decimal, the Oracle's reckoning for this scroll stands -0.5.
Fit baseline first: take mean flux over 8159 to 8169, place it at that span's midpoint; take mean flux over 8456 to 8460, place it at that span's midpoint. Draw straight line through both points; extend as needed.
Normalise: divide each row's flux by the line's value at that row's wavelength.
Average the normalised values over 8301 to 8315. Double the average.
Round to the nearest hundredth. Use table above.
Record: 2.04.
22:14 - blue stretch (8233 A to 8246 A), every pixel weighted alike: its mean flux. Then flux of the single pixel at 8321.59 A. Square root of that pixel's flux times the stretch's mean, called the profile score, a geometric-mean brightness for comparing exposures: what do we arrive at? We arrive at 18.3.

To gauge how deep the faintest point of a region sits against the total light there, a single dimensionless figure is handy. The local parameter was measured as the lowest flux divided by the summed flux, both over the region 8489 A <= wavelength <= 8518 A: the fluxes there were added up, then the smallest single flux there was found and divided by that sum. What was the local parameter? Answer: 0.059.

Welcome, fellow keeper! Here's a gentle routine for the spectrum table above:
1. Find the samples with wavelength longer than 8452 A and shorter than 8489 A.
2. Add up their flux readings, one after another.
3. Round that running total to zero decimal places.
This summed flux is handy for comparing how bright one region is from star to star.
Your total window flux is 298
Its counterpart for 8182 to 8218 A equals 341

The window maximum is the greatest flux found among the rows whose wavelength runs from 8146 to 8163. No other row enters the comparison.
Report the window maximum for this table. 19.9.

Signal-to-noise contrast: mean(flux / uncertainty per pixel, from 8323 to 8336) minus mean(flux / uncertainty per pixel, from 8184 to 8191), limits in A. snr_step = -0.2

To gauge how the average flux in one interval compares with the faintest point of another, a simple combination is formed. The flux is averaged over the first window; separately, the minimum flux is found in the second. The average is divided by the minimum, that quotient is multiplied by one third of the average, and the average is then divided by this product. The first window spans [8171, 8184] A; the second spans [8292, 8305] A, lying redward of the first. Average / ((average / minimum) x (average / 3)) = -0.20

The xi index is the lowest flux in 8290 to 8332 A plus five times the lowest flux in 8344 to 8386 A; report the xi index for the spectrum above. 45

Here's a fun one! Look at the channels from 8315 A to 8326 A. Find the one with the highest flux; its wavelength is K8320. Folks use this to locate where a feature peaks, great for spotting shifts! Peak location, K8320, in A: 8319.67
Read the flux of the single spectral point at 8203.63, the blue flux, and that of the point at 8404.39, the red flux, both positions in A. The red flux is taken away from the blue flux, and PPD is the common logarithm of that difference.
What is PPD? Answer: 0.28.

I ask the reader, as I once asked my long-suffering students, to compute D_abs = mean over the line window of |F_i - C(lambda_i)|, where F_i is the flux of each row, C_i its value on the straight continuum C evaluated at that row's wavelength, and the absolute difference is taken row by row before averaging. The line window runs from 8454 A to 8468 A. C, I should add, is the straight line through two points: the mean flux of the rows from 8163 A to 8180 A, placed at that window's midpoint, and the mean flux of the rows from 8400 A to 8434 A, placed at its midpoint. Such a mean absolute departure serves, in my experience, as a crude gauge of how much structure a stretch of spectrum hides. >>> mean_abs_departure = 1.45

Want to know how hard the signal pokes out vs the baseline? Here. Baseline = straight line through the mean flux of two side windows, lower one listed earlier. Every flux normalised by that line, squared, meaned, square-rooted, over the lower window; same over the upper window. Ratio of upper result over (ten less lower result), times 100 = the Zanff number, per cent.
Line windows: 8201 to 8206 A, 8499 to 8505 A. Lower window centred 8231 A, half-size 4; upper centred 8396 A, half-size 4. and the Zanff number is 13.1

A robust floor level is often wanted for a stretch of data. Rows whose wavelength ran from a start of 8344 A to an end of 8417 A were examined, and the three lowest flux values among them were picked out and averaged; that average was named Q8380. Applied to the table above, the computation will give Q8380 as 11.1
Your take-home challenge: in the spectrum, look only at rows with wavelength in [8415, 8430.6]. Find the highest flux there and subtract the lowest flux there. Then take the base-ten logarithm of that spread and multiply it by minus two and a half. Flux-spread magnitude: -1.89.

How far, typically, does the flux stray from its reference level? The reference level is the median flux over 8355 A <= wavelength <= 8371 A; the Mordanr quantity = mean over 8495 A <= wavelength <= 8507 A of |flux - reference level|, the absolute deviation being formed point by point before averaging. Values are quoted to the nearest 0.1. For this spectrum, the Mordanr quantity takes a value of 1.2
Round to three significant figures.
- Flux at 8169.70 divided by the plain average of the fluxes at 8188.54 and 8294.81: 2.01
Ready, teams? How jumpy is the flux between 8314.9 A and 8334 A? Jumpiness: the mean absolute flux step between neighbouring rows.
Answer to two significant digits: 1.6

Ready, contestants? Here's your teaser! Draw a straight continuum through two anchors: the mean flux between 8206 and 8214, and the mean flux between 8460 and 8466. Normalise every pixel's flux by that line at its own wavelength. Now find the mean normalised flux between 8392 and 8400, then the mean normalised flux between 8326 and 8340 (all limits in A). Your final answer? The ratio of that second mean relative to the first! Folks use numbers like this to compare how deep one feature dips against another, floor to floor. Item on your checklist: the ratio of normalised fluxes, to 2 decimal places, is 0.86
